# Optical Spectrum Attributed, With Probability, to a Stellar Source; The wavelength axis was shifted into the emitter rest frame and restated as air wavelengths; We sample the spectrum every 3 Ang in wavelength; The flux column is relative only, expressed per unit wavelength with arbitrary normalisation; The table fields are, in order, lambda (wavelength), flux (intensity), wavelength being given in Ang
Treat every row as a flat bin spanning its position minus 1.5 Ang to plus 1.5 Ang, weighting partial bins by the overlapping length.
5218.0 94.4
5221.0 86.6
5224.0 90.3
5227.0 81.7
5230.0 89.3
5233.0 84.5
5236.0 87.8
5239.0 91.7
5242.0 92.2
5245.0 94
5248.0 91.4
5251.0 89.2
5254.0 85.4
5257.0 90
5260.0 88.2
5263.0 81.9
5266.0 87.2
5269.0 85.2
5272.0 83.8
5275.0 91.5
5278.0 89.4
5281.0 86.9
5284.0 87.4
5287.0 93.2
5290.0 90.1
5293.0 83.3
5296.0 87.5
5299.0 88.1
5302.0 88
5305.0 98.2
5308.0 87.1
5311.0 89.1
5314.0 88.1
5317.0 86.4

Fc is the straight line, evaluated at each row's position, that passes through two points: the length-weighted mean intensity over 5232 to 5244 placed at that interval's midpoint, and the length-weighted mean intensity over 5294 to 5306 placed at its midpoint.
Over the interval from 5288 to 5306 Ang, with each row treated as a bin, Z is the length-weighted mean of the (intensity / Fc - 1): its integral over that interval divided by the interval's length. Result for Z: -0.0084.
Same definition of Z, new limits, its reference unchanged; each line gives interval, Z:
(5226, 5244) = -0.0136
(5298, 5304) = -0.0105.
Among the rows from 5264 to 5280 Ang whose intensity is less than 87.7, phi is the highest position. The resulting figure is 5272.0 Ang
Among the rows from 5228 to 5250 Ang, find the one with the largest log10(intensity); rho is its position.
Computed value 5245.0 Ang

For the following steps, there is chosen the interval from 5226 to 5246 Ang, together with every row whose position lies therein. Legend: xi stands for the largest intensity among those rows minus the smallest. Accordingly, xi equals 12.3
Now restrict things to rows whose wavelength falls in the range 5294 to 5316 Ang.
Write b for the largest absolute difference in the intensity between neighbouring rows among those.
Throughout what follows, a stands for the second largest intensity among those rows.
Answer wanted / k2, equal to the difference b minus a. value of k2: -78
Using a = 89.1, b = 11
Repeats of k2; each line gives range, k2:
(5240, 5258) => -88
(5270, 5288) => -84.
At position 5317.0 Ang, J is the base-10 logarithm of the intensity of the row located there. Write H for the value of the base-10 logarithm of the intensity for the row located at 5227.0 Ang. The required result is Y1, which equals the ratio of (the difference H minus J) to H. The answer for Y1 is -0.013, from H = 1.91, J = 1.94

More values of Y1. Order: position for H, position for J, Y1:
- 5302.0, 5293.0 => 0.012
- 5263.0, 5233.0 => -0.007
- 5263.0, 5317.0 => -0.012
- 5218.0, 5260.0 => 0.015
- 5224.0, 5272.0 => 0.017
